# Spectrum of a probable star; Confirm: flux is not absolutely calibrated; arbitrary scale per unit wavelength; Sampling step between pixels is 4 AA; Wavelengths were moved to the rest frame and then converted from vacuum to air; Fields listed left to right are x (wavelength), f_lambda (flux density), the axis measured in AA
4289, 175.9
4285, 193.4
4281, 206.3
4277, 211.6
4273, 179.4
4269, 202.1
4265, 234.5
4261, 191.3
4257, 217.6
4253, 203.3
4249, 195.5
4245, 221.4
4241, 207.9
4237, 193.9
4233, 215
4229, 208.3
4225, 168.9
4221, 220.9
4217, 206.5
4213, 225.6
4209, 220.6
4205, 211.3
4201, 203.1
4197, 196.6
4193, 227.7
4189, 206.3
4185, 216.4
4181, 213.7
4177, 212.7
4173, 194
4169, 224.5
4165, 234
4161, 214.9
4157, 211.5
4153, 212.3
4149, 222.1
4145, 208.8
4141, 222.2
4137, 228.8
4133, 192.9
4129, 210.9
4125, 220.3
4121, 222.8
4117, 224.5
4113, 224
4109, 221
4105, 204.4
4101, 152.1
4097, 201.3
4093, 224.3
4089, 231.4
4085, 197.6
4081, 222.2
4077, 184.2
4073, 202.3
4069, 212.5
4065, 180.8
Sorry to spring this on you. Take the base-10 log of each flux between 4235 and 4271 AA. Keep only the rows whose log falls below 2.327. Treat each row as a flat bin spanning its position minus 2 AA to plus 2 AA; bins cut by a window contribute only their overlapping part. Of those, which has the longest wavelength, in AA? 4269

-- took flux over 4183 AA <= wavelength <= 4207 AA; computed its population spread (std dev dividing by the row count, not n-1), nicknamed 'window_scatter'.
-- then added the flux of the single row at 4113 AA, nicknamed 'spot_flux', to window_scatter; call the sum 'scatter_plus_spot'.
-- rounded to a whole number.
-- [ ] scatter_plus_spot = 234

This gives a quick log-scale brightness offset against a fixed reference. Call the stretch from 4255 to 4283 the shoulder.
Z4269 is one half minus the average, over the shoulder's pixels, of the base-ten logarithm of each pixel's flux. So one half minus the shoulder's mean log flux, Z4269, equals -1.81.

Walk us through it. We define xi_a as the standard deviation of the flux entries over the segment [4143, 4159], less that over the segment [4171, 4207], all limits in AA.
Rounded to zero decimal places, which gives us -5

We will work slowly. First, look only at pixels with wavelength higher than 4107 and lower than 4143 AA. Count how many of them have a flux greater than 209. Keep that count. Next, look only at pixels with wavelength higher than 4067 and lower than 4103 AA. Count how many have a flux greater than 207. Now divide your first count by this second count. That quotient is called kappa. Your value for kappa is 2.0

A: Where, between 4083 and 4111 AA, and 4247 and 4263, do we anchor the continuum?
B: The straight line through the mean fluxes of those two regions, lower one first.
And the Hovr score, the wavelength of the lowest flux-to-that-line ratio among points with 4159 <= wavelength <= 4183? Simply 4173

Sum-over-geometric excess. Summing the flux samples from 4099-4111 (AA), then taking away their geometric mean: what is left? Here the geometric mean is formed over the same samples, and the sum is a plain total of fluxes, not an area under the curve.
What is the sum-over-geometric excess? 387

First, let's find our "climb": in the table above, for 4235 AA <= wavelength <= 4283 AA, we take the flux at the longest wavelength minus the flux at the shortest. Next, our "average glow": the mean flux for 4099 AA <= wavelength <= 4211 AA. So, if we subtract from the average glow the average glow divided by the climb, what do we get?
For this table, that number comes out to 196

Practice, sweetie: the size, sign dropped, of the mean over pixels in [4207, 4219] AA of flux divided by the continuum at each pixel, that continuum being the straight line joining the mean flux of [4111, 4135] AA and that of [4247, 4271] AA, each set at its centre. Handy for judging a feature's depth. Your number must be 1.03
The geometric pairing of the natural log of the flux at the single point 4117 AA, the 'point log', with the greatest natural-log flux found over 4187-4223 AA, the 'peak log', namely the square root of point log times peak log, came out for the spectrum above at 5.42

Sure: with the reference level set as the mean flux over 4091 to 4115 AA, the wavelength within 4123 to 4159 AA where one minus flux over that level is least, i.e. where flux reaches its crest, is 4137 AA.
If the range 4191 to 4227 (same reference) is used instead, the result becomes 4193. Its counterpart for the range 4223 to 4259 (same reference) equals 4245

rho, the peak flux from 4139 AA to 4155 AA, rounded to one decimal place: 222.2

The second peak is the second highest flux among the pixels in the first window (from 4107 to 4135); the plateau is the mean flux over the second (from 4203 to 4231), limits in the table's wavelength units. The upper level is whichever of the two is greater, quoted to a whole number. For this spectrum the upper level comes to 224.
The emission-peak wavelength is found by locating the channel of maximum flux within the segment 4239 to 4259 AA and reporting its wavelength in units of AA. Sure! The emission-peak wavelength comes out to 4245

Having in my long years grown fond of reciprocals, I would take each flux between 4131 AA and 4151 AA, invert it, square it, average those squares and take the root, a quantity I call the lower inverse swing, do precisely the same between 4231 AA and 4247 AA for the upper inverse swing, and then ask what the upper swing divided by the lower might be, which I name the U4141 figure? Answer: 1.02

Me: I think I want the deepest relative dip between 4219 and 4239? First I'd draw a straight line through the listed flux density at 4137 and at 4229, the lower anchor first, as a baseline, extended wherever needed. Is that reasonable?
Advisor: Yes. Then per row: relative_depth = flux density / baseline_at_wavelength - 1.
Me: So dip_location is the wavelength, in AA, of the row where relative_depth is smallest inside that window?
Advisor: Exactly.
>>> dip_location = 4225 AA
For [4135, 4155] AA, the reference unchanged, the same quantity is 4145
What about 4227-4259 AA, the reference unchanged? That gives 4237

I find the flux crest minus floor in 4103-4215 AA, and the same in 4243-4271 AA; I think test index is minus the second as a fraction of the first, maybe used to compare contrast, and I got -1.1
